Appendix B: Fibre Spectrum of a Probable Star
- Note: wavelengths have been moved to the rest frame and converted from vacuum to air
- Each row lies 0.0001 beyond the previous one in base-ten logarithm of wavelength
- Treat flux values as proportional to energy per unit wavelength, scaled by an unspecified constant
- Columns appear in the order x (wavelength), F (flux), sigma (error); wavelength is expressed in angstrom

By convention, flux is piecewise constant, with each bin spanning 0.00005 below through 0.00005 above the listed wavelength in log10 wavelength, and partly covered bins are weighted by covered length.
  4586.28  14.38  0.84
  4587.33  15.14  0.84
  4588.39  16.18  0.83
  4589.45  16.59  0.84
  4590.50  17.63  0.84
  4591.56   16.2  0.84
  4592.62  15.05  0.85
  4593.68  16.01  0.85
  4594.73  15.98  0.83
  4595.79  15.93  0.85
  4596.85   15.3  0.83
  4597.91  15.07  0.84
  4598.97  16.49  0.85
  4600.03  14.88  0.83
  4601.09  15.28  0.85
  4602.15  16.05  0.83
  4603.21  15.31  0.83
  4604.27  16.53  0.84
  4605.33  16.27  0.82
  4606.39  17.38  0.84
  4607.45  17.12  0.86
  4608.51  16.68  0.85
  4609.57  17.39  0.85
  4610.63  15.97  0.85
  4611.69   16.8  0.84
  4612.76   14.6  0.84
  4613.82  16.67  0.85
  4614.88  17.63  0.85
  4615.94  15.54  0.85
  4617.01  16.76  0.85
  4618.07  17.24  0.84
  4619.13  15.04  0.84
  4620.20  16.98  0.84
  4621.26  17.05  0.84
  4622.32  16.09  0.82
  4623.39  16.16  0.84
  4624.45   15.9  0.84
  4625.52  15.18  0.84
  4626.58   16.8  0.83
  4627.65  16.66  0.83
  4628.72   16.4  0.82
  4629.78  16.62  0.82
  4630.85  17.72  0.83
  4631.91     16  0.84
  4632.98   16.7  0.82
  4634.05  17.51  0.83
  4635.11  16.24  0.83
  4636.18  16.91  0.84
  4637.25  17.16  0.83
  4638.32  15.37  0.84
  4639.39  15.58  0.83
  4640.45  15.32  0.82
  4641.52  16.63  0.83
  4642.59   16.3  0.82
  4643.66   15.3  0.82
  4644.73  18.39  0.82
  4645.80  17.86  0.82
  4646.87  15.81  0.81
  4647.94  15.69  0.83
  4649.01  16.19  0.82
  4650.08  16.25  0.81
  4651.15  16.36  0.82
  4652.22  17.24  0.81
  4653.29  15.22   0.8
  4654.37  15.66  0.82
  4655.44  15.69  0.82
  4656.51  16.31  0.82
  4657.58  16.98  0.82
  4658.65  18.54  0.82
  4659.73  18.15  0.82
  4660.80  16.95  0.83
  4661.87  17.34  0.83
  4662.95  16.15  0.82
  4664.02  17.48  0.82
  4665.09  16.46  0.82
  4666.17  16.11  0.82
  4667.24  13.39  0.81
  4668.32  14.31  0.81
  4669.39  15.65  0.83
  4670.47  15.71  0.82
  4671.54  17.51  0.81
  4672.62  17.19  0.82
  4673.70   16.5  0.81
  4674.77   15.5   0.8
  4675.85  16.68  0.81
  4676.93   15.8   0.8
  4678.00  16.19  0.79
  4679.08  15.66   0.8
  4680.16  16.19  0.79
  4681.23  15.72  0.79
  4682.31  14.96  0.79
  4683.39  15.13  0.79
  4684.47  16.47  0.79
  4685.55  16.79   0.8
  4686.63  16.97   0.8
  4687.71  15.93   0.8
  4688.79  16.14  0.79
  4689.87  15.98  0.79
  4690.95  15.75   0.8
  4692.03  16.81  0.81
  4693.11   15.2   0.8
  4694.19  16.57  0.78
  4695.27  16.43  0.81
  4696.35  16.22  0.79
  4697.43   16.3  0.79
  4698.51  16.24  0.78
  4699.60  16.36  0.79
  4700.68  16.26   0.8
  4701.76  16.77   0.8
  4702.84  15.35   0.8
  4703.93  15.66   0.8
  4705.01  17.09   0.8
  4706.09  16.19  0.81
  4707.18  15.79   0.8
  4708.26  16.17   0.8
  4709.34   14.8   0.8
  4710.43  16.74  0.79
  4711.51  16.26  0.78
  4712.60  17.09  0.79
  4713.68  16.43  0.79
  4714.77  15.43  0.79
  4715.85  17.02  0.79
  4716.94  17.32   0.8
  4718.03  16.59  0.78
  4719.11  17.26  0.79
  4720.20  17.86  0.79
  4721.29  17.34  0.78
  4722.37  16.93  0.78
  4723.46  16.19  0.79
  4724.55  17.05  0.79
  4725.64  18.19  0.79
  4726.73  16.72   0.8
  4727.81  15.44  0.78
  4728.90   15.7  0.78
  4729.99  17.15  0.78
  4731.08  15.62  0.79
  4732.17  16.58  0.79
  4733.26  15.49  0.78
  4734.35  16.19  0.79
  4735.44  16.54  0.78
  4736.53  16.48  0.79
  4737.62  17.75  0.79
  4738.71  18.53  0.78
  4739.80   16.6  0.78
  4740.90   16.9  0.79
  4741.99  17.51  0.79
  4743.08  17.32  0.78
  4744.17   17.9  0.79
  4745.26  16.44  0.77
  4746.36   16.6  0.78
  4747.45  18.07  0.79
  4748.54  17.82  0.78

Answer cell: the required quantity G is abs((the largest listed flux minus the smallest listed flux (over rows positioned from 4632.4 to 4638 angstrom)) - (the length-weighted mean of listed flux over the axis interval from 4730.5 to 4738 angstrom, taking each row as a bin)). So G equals 15.1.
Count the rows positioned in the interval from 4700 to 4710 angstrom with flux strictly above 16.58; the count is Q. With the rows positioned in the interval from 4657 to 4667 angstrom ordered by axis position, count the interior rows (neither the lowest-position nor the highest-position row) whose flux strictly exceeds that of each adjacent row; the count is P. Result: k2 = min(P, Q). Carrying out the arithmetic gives 2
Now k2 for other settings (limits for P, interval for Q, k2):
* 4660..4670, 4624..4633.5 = 2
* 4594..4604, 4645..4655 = 2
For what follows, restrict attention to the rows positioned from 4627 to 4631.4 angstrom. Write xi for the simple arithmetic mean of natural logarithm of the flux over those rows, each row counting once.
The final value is 2.82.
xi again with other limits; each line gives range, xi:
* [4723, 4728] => 2.81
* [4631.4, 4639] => 2.81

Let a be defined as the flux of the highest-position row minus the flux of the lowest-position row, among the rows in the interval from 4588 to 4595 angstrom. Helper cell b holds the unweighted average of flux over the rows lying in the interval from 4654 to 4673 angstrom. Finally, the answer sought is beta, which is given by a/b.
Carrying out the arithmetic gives -0.01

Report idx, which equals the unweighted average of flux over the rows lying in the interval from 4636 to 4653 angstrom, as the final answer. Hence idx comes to 16.4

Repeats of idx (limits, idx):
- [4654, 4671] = 16.3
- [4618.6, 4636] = 16.4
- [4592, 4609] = 16.0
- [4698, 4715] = 16.2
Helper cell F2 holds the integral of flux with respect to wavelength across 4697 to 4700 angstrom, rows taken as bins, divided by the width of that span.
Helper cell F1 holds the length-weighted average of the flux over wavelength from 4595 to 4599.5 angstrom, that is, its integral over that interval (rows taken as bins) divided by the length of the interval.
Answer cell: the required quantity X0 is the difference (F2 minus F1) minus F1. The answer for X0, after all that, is -15.1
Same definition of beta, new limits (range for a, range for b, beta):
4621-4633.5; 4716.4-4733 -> -0.02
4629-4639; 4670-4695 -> -0.08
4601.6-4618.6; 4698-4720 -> 0.07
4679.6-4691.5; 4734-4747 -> -0.03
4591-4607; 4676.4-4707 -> 0.07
